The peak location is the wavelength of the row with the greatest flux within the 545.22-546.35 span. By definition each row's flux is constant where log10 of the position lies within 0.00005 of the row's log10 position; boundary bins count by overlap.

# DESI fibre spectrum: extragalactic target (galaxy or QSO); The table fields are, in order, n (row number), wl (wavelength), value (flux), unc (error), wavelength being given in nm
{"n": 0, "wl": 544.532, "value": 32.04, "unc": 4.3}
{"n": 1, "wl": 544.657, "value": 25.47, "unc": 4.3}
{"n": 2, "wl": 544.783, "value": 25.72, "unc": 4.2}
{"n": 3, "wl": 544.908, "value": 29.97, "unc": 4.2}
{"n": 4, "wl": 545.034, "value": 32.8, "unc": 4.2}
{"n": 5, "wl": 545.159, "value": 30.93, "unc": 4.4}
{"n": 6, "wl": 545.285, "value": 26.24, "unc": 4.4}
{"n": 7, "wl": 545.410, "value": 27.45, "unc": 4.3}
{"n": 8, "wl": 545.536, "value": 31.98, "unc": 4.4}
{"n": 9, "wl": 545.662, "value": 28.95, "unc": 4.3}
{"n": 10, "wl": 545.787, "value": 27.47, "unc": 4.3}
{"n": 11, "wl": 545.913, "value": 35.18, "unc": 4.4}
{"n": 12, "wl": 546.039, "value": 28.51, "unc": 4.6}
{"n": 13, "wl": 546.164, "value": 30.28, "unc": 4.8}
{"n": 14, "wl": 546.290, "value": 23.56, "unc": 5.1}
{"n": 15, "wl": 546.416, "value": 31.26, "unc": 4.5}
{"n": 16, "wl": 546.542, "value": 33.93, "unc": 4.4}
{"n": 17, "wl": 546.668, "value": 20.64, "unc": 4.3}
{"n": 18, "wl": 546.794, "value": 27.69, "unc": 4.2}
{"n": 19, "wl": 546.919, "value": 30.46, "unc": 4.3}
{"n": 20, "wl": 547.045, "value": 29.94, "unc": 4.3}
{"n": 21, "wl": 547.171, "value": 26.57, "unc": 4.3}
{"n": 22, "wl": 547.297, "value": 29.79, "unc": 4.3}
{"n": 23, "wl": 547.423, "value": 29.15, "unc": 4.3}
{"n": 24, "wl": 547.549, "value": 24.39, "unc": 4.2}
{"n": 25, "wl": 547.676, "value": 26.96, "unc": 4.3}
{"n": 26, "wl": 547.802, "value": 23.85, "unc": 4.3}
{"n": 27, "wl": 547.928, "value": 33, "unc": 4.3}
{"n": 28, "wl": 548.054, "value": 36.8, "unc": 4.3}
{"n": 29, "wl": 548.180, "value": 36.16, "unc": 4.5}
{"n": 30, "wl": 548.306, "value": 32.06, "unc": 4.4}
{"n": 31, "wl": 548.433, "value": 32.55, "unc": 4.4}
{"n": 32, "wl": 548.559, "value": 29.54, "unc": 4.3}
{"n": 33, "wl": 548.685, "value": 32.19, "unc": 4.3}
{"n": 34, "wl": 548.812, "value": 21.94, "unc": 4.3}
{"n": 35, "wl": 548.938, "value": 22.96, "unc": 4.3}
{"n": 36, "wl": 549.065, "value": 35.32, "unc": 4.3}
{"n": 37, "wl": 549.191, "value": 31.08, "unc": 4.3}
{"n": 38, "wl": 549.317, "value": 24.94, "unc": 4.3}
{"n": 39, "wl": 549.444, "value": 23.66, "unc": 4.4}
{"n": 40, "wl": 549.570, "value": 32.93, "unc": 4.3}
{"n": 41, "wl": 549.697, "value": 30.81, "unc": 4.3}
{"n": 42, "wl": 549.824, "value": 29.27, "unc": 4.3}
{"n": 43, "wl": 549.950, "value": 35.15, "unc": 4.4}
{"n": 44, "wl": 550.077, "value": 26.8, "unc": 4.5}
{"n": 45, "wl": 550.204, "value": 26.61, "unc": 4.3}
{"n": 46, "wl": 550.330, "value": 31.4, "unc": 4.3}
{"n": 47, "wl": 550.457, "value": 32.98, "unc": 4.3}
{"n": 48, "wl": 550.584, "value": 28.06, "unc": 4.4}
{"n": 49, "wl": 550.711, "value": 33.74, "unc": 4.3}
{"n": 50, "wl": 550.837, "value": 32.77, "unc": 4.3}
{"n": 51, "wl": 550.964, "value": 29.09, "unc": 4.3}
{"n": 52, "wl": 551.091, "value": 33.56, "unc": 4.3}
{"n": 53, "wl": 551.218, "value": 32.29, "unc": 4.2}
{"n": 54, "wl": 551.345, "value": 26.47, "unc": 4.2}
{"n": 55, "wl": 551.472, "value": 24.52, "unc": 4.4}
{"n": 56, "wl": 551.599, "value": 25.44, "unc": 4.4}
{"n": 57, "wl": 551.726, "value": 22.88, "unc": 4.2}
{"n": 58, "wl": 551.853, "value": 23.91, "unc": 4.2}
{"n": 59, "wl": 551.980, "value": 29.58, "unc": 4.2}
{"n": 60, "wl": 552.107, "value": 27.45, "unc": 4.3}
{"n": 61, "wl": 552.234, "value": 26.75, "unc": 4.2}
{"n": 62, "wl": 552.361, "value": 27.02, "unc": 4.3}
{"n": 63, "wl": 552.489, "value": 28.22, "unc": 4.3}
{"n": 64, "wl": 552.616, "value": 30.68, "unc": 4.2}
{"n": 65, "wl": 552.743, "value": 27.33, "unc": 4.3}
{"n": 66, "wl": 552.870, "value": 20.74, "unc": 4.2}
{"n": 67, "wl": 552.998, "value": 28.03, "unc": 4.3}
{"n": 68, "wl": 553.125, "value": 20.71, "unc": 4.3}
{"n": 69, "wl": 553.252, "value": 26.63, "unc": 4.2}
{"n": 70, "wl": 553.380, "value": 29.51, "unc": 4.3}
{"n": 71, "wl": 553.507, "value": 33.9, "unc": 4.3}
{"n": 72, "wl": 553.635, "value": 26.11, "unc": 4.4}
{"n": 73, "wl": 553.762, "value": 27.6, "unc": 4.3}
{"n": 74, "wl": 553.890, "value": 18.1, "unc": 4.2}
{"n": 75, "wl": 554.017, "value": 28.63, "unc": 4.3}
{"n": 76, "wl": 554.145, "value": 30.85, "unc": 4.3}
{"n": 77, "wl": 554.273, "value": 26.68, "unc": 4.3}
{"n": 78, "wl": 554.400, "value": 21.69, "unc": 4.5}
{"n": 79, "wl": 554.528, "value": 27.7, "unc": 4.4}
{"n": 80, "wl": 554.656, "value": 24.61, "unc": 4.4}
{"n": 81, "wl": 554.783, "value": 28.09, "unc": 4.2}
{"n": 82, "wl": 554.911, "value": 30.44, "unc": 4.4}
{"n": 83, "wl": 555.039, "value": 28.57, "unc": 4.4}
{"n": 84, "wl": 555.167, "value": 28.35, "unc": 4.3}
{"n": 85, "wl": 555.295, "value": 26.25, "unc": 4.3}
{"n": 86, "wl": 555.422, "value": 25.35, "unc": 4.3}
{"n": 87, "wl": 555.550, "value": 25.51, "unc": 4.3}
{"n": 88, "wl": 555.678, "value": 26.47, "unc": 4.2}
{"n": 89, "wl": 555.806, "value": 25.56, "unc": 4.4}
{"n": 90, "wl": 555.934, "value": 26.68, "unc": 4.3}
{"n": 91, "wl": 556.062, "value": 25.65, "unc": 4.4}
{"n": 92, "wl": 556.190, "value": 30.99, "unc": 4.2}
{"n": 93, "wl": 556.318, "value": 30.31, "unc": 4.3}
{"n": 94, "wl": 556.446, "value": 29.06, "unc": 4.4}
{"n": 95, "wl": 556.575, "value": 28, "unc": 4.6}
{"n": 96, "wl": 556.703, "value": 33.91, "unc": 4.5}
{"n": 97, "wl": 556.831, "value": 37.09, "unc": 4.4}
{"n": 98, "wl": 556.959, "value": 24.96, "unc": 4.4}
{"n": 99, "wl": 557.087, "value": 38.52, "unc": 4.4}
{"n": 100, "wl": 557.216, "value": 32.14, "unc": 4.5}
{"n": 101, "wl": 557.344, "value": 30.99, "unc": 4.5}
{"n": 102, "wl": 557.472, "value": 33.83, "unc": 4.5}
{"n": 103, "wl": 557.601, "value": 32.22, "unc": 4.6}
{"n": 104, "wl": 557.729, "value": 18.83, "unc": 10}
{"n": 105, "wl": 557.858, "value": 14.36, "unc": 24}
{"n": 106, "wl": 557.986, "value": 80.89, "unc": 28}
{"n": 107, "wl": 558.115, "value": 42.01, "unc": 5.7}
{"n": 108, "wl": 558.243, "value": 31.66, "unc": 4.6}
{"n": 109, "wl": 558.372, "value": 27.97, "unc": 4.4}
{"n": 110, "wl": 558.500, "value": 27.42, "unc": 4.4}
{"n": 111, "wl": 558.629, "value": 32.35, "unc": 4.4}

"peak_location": 545.913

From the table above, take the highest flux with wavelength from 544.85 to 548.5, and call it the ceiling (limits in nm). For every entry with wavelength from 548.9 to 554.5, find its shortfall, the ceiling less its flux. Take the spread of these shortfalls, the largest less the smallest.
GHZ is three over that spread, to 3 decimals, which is 0.174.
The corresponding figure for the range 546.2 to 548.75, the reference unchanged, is 0.186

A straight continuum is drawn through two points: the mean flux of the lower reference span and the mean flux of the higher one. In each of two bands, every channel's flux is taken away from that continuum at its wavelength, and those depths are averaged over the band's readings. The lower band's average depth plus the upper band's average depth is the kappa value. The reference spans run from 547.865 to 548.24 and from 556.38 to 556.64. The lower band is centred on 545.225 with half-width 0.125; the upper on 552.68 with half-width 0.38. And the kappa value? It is 14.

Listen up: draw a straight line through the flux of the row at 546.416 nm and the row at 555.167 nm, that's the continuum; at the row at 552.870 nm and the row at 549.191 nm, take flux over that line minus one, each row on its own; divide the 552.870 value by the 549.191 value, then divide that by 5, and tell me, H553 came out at -2.3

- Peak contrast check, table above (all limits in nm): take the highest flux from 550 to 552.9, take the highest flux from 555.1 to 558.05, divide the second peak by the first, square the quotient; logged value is 5.75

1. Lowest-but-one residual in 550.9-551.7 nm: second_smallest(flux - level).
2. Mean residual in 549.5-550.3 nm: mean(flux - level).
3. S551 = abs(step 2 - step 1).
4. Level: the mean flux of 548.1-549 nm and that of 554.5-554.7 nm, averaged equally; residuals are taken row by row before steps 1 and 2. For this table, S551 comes 4.8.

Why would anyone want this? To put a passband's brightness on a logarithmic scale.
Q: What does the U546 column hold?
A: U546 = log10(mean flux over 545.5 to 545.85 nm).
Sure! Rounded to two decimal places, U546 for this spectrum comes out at 1.47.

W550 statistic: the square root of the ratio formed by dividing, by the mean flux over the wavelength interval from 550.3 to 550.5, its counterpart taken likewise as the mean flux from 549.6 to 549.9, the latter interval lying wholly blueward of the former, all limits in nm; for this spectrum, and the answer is 0.97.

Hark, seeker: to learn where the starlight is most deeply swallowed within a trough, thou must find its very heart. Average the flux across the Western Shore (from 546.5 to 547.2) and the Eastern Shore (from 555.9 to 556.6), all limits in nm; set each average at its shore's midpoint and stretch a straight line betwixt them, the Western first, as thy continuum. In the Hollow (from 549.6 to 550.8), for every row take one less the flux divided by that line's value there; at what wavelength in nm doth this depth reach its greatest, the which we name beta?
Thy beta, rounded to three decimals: 550.204 nm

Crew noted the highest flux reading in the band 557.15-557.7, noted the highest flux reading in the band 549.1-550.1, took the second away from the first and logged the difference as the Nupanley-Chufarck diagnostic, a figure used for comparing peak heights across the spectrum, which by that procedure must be -1.3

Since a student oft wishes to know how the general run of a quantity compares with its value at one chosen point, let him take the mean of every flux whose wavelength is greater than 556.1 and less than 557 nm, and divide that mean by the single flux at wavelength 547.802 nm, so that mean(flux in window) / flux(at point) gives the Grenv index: 1.28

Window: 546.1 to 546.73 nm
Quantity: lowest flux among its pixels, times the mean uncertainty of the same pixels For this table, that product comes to 95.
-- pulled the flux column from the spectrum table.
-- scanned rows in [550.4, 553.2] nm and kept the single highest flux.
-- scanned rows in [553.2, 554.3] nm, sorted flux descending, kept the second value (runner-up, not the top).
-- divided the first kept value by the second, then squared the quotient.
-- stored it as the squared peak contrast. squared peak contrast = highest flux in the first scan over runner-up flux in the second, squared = 1.20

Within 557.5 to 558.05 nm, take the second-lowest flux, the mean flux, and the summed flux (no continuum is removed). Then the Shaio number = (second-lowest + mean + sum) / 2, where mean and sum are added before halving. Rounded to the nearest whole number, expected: 101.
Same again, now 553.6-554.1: 76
